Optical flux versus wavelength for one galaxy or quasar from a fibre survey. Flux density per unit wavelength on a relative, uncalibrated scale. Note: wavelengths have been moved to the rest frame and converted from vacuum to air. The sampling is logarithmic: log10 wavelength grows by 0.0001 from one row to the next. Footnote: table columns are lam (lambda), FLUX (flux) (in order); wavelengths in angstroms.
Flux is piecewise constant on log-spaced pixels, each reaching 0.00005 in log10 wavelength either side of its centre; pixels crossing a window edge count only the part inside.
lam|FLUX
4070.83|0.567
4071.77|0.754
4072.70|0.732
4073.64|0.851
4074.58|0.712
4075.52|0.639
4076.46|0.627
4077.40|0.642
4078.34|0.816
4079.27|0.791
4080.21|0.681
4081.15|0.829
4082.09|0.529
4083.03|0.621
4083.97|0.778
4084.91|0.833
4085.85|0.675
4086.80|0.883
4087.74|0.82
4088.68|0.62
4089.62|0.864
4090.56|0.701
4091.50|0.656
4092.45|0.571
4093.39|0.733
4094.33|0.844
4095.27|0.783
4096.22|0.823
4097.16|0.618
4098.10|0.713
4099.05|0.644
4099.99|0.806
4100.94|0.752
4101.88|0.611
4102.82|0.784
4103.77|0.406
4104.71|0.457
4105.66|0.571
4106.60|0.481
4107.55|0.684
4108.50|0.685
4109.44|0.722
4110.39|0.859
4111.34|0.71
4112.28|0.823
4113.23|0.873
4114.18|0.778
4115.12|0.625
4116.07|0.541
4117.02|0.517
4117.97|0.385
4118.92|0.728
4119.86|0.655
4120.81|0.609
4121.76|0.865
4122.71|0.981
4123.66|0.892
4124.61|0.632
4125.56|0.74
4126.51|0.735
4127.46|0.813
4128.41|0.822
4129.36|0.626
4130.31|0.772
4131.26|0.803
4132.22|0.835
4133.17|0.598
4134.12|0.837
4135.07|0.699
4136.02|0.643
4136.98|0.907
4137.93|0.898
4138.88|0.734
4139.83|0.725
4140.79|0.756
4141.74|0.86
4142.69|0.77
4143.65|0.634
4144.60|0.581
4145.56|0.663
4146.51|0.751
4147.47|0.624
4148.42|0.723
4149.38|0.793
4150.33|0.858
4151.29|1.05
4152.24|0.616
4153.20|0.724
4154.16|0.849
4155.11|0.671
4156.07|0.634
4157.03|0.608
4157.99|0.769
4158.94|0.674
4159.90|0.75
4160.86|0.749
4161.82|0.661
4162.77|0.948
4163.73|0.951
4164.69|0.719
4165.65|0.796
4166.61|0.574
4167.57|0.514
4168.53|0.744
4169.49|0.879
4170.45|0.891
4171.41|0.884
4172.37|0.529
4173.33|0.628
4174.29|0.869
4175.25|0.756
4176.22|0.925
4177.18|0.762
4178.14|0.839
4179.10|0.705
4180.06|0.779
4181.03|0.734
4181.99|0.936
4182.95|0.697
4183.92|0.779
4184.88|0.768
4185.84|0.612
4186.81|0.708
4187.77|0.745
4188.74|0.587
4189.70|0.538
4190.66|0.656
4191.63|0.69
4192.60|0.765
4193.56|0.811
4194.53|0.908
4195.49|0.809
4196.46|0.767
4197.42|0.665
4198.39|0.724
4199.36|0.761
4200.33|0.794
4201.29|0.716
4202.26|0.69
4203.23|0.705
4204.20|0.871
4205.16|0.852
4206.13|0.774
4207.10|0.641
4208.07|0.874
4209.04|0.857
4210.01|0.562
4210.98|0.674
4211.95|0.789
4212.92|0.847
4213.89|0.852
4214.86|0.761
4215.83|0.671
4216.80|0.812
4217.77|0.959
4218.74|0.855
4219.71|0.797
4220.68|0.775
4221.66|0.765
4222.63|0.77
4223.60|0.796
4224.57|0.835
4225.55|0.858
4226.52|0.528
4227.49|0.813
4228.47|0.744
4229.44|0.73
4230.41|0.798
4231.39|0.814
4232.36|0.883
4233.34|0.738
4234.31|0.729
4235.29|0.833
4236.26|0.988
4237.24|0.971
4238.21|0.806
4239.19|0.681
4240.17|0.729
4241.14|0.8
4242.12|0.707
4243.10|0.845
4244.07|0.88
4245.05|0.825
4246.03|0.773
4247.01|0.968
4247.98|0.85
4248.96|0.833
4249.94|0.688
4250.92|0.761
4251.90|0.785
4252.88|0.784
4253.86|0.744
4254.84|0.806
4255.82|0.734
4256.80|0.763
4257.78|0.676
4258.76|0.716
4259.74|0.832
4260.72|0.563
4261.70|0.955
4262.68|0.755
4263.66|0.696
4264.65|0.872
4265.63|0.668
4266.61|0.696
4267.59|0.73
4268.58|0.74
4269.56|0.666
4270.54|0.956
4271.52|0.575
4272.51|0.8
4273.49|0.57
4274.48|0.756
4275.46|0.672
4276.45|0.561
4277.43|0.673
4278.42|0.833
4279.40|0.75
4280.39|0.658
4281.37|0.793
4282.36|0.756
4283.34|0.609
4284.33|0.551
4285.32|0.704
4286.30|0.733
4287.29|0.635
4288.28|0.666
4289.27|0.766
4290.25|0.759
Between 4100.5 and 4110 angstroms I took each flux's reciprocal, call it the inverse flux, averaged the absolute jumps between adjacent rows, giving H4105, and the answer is 0.40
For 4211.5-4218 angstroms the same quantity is 0.14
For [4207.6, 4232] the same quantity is 0.17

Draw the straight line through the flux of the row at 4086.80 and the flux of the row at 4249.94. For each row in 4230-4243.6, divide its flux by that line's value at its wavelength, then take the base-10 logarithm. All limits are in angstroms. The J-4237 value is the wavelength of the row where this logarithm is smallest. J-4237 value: 4239.19 angstroms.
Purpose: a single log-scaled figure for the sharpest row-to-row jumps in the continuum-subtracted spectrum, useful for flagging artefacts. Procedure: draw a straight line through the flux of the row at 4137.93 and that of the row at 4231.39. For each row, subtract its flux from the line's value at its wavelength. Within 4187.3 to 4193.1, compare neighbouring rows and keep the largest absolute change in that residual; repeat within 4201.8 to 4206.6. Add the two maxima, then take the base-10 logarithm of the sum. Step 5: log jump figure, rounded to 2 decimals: -0.49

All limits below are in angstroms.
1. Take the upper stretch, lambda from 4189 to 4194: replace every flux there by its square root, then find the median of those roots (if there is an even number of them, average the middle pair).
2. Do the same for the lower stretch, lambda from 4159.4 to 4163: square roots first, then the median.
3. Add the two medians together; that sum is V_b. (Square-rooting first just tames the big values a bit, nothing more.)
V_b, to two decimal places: 1.70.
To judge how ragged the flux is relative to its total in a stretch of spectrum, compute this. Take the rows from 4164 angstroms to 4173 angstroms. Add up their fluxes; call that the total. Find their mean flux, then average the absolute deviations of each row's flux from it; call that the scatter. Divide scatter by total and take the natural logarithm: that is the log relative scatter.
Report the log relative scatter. -3.9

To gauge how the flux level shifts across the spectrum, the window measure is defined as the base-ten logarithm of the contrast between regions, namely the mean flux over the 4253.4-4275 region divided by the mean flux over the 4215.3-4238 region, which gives -0.036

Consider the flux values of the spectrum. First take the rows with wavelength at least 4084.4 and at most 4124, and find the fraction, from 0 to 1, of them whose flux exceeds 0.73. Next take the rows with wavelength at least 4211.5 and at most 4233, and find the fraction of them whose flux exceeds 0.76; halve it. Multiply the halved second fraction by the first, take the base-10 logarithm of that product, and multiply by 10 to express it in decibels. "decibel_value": -7.6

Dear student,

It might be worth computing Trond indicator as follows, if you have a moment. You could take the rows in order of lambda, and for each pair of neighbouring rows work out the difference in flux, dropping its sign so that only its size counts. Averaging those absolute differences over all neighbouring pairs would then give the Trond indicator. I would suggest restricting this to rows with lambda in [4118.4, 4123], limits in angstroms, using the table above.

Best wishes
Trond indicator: 0.12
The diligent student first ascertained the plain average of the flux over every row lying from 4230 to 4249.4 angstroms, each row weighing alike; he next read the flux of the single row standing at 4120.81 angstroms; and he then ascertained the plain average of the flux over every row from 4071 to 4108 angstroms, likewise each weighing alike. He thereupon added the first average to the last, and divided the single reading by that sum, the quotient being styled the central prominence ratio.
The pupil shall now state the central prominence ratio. 0.40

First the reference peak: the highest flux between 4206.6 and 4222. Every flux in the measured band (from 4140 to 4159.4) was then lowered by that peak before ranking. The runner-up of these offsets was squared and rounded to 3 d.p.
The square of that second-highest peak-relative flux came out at 0.010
